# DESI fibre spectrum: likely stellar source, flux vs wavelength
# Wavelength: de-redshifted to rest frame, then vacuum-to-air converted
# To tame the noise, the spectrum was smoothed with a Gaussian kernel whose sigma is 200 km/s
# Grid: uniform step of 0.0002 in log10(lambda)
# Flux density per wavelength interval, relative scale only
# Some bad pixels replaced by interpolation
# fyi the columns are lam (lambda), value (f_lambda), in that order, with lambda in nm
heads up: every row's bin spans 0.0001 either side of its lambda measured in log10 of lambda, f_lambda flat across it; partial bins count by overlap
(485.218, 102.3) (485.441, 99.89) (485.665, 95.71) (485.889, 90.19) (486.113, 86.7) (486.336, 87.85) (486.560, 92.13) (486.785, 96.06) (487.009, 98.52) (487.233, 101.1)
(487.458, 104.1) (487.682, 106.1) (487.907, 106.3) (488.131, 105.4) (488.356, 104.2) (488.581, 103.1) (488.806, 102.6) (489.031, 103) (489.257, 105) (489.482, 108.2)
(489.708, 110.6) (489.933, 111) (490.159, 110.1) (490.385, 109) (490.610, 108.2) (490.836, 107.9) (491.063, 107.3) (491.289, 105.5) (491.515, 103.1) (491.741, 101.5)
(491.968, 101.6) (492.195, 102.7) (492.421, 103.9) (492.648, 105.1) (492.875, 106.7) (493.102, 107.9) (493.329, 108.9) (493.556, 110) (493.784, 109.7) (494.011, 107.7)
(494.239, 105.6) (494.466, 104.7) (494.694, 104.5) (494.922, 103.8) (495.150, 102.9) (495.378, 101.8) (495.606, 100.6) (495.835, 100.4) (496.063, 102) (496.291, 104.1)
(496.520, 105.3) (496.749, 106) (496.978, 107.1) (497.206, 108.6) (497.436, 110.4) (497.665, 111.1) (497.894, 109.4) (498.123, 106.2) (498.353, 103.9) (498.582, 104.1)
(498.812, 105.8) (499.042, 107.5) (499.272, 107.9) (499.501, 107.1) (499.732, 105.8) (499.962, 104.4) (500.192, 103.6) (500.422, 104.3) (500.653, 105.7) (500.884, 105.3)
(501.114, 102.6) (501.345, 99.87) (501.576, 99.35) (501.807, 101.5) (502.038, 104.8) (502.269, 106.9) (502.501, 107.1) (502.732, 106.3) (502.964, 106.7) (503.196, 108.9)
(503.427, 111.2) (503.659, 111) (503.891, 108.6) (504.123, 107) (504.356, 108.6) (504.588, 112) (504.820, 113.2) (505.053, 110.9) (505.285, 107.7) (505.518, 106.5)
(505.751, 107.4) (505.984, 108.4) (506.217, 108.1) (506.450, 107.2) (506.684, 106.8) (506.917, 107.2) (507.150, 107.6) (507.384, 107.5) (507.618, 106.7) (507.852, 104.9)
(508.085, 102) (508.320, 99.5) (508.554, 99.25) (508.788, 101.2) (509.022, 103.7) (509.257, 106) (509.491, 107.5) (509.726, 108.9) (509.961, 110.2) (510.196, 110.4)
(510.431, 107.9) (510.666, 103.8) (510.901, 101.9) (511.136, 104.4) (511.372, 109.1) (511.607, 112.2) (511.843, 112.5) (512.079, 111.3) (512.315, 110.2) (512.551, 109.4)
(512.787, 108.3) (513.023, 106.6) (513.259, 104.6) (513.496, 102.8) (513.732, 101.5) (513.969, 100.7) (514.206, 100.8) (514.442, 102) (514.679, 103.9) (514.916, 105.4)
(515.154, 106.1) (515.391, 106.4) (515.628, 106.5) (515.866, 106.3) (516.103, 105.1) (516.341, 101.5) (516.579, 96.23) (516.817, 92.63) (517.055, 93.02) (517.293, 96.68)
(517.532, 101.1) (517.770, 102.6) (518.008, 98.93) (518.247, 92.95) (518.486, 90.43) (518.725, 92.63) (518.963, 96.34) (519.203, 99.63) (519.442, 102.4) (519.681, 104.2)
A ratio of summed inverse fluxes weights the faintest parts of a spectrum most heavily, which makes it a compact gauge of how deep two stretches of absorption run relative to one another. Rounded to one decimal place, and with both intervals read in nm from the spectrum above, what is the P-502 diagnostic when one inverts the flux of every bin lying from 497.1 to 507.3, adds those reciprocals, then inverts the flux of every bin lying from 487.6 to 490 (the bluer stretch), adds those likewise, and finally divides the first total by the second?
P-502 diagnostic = 4.0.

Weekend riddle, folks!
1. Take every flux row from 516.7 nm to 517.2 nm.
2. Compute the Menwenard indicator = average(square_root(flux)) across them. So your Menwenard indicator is 9.6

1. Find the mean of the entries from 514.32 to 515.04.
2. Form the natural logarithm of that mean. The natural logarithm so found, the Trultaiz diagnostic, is 4.64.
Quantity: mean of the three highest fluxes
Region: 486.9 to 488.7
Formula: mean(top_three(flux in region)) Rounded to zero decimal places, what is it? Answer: 106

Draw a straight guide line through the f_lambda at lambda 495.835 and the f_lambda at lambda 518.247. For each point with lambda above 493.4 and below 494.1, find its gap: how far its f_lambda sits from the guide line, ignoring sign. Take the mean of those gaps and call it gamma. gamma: 8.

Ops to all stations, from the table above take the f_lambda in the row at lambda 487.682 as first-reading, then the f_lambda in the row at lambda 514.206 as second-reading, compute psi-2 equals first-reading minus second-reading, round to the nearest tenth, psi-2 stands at 5.3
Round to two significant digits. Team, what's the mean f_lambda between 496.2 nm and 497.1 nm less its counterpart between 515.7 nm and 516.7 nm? 3.3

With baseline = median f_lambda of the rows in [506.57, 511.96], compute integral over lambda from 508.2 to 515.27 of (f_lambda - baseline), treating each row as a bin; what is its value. -8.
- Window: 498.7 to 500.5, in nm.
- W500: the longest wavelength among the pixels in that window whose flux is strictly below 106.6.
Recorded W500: 500.422 nm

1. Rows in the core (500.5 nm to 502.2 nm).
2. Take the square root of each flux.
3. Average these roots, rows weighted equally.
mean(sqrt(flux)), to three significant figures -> 10.1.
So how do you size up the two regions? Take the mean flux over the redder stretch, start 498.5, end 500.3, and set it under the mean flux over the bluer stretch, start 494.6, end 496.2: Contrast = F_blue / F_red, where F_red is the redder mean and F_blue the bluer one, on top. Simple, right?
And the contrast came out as 0.97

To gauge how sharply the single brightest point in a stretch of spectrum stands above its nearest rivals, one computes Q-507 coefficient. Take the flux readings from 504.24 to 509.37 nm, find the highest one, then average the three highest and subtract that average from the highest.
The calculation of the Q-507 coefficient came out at 1.2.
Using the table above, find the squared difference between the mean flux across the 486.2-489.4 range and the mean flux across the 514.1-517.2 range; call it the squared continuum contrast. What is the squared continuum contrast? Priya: 0.8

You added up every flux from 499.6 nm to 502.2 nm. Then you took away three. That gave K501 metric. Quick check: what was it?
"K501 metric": 1134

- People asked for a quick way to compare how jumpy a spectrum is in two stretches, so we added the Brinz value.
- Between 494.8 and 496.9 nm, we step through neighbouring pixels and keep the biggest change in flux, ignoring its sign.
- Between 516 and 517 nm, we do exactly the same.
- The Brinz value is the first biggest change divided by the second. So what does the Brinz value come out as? 0.4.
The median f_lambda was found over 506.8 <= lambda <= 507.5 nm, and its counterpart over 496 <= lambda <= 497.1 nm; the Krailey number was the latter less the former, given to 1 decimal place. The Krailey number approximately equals -2.2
